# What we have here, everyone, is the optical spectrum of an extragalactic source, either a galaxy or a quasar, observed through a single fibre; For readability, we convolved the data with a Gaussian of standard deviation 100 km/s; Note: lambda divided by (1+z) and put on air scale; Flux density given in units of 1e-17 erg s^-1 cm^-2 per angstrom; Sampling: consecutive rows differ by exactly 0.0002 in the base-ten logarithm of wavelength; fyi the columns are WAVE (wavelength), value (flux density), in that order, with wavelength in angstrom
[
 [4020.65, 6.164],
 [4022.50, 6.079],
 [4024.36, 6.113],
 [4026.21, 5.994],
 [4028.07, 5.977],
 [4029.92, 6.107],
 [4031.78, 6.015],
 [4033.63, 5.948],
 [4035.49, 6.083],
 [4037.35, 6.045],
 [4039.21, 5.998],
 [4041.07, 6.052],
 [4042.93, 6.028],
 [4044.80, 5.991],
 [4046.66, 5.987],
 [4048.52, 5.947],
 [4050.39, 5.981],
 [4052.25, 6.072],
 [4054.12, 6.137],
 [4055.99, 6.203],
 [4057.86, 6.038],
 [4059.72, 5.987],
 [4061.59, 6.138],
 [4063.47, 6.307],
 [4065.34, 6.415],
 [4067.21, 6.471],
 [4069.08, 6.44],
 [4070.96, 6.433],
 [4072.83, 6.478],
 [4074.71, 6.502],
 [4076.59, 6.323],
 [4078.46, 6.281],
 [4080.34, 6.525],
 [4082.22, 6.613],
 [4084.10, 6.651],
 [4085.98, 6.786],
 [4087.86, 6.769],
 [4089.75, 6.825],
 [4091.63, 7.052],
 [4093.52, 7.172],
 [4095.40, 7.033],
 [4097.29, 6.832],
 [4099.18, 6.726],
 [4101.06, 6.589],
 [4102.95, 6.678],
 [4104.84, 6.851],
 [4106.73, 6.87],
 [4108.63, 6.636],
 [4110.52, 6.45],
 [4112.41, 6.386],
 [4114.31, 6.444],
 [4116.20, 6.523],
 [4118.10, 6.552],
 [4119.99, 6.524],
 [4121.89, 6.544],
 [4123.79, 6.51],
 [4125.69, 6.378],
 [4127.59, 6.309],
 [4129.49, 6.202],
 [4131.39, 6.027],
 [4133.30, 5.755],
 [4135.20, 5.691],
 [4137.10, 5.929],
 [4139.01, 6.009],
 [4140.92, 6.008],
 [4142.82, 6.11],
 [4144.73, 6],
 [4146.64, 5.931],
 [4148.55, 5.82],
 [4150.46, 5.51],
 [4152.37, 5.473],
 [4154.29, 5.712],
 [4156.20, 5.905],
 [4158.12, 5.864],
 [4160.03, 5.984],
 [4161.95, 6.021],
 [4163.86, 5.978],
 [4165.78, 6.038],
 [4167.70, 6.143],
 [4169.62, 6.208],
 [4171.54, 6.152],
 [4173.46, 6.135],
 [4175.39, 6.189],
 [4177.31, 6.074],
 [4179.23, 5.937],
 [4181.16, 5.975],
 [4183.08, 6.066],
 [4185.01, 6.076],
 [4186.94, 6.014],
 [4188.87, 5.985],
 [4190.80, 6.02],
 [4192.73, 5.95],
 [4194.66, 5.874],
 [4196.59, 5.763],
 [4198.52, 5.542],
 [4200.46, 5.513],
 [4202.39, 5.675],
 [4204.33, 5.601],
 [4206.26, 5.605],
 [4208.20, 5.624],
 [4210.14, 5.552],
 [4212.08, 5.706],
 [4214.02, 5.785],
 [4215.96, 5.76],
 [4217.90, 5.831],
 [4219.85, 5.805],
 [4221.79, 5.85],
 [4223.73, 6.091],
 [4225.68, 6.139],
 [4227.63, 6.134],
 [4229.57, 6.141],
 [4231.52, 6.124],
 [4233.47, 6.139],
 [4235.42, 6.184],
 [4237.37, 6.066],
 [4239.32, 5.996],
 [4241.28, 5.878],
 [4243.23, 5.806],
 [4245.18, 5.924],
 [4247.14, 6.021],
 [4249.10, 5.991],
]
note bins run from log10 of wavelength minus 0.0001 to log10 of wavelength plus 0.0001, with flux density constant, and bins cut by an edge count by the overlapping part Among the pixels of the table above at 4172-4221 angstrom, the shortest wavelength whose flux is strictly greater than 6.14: 4175.39 angstrom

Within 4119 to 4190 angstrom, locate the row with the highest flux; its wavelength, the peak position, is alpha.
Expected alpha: 4121.89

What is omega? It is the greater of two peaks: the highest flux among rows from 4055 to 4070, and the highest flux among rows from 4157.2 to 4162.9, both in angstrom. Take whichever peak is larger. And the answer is 6.5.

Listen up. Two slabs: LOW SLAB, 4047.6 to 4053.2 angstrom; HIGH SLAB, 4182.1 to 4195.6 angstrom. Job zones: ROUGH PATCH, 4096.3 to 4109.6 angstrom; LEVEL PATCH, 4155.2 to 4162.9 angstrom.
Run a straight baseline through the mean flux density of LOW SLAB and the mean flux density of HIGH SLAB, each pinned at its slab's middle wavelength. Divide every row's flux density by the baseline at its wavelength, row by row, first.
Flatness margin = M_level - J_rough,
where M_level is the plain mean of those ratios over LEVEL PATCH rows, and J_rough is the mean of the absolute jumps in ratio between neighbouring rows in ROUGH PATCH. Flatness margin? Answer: 0.97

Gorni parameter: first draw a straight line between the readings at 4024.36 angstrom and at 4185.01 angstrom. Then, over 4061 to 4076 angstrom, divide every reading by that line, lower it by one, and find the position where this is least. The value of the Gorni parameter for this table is 4061.59 angstrom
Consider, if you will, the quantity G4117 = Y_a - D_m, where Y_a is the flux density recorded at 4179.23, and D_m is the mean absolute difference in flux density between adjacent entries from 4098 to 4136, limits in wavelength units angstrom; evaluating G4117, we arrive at 5.83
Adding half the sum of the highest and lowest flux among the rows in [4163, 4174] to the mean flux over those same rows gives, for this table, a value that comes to 12.2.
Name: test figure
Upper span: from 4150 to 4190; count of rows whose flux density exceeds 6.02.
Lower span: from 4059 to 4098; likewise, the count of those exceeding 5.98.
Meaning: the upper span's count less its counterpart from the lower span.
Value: -11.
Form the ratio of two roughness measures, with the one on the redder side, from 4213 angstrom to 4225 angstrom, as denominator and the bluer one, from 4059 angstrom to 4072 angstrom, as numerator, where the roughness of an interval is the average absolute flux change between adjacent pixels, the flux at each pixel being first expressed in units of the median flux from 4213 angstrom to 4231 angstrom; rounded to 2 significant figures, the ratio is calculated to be 1.1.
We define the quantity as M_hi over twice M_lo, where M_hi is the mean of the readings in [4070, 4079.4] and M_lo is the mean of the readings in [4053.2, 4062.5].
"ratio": 0.525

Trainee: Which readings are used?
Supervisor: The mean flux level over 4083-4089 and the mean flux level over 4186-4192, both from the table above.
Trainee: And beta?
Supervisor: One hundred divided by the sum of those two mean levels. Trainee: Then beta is 7.85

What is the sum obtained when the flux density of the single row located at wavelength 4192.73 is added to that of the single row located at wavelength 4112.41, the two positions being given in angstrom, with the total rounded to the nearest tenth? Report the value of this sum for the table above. 12.3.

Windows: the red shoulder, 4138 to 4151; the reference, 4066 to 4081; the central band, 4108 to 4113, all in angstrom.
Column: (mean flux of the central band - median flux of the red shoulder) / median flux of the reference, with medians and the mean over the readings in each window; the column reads 0.08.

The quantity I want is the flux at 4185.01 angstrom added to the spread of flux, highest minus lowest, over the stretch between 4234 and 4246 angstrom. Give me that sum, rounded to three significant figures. 6.45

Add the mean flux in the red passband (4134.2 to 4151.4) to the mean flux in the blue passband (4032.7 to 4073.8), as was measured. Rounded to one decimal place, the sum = 12.0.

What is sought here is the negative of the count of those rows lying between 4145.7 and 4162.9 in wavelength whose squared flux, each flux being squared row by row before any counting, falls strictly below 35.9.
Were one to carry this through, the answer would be -8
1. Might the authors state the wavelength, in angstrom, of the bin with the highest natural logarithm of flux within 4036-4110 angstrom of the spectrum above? 4093.52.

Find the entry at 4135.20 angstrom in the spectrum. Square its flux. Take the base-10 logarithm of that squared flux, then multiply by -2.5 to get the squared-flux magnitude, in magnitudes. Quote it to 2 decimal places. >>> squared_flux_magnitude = -3.78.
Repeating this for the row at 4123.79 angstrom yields -4.07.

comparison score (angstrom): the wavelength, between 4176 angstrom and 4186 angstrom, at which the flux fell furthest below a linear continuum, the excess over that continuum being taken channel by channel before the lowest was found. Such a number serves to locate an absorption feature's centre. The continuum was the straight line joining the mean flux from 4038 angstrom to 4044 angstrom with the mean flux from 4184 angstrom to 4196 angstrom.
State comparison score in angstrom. 4179.23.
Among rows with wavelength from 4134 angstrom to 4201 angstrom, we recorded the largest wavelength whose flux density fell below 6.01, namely 4200.46 angstrom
